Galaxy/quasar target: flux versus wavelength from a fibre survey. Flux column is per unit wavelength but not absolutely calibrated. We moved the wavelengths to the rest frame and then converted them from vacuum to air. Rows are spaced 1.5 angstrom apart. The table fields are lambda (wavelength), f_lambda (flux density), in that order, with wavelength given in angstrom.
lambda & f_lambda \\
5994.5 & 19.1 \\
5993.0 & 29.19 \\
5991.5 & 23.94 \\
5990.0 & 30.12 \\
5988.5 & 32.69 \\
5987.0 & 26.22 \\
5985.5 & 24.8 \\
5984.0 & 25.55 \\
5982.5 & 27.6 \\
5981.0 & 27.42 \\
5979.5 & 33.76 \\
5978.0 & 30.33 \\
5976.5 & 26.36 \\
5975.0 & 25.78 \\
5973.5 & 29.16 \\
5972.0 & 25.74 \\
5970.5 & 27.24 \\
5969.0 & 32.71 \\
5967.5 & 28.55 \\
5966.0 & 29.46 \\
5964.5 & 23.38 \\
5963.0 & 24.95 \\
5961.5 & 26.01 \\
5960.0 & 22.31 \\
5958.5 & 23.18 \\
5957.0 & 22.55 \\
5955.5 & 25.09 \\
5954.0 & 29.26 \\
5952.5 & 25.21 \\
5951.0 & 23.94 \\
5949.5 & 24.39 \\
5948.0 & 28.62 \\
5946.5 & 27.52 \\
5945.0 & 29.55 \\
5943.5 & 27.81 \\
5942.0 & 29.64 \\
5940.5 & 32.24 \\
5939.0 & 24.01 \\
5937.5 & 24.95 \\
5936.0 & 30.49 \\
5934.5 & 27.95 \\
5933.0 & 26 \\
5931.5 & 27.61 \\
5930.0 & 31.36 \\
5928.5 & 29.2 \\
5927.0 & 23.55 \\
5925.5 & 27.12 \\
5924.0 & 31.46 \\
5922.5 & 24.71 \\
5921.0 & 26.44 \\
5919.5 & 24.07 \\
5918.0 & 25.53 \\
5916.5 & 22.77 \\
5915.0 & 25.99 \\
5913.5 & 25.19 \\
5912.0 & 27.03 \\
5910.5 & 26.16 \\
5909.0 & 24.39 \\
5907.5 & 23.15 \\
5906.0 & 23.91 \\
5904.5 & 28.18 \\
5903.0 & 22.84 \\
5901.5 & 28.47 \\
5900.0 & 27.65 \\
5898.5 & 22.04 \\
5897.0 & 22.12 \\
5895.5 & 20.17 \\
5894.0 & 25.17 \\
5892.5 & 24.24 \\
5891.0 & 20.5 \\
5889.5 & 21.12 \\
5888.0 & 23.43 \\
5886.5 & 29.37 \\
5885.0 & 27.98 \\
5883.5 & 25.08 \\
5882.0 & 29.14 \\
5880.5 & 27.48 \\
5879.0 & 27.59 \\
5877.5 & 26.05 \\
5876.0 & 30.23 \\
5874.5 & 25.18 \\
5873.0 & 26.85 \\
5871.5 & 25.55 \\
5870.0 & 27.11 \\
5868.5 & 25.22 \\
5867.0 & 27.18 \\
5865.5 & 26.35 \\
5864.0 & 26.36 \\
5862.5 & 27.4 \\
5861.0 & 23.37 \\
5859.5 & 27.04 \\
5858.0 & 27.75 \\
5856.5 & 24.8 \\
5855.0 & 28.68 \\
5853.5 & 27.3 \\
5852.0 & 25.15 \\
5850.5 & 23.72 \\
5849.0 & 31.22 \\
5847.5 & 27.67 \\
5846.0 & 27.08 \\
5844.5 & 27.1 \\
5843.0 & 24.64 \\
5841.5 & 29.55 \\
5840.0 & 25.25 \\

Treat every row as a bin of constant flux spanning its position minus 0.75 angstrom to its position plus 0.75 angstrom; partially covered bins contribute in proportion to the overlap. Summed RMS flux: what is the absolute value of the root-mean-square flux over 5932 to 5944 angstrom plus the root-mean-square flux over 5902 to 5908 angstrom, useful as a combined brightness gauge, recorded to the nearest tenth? 52.6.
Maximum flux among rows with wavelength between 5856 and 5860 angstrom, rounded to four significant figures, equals 27.75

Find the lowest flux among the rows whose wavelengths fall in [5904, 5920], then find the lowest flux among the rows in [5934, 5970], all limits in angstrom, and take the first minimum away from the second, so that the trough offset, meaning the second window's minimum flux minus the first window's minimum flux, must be 0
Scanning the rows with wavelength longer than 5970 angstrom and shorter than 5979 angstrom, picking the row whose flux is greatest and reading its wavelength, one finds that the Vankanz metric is 5978.0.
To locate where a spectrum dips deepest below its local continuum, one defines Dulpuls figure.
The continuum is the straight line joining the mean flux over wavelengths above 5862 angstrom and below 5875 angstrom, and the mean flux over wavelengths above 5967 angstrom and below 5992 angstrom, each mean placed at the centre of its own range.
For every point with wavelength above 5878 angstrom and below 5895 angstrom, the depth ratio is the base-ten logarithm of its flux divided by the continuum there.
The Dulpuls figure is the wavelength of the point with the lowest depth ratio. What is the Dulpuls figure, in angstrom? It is 5891.0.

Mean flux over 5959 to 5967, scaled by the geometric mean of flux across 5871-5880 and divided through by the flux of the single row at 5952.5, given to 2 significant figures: 27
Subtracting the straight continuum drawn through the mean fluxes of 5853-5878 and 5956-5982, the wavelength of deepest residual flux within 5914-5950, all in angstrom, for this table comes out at 5916.5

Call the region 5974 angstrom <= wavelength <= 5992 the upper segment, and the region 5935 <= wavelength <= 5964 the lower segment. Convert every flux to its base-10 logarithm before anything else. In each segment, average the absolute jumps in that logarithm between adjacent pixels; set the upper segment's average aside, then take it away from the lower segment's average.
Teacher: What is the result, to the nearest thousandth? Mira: -0.004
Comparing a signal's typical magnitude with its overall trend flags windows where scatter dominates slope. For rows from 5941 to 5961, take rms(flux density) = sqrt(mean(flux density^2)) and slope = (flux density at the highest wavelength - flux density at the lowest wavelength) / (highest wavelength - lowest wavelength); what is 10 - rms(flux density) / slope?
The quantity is 74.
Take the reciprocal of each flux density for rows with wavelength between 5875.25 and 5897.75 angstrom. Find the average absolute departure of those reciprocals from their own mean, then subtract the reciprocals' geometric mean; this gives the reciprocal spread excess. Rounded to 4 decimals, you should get -0.0353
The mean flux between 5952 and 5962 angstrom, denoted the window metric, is 24.8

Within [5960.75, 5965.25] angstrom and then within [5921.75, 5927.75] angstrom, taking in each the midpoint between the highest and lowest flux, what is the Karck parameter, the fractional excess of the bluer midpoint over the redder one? 0.11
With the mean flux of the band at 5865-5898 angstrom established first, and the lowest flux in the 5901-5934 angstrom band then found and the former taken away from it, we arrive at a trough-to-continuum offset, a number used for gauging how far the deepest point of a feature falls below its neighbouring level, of -2.8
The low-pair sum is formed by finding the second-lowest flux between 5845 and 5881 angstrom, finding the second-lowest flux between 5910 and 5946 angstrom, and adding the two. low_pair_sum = 47.3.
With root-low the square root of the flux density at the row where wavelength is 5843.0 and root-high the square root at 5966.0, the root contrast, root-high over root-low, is 1.09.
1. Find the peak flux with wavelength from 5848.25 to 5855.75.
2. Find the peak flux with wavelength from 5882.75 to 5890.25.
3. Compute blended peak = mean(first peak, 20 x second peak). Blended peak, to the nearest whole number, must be 309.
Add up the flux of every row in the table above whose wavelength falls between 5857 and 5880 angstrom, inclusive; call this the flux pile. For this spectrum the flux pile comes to 399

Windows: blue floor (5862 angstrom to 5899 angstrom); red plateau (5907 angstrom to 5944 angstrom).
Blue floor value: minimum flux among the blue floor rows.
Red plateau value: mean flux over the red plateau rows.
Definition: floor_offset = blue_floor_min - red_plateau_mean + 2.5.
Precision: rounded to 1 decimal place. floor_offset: -4.1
